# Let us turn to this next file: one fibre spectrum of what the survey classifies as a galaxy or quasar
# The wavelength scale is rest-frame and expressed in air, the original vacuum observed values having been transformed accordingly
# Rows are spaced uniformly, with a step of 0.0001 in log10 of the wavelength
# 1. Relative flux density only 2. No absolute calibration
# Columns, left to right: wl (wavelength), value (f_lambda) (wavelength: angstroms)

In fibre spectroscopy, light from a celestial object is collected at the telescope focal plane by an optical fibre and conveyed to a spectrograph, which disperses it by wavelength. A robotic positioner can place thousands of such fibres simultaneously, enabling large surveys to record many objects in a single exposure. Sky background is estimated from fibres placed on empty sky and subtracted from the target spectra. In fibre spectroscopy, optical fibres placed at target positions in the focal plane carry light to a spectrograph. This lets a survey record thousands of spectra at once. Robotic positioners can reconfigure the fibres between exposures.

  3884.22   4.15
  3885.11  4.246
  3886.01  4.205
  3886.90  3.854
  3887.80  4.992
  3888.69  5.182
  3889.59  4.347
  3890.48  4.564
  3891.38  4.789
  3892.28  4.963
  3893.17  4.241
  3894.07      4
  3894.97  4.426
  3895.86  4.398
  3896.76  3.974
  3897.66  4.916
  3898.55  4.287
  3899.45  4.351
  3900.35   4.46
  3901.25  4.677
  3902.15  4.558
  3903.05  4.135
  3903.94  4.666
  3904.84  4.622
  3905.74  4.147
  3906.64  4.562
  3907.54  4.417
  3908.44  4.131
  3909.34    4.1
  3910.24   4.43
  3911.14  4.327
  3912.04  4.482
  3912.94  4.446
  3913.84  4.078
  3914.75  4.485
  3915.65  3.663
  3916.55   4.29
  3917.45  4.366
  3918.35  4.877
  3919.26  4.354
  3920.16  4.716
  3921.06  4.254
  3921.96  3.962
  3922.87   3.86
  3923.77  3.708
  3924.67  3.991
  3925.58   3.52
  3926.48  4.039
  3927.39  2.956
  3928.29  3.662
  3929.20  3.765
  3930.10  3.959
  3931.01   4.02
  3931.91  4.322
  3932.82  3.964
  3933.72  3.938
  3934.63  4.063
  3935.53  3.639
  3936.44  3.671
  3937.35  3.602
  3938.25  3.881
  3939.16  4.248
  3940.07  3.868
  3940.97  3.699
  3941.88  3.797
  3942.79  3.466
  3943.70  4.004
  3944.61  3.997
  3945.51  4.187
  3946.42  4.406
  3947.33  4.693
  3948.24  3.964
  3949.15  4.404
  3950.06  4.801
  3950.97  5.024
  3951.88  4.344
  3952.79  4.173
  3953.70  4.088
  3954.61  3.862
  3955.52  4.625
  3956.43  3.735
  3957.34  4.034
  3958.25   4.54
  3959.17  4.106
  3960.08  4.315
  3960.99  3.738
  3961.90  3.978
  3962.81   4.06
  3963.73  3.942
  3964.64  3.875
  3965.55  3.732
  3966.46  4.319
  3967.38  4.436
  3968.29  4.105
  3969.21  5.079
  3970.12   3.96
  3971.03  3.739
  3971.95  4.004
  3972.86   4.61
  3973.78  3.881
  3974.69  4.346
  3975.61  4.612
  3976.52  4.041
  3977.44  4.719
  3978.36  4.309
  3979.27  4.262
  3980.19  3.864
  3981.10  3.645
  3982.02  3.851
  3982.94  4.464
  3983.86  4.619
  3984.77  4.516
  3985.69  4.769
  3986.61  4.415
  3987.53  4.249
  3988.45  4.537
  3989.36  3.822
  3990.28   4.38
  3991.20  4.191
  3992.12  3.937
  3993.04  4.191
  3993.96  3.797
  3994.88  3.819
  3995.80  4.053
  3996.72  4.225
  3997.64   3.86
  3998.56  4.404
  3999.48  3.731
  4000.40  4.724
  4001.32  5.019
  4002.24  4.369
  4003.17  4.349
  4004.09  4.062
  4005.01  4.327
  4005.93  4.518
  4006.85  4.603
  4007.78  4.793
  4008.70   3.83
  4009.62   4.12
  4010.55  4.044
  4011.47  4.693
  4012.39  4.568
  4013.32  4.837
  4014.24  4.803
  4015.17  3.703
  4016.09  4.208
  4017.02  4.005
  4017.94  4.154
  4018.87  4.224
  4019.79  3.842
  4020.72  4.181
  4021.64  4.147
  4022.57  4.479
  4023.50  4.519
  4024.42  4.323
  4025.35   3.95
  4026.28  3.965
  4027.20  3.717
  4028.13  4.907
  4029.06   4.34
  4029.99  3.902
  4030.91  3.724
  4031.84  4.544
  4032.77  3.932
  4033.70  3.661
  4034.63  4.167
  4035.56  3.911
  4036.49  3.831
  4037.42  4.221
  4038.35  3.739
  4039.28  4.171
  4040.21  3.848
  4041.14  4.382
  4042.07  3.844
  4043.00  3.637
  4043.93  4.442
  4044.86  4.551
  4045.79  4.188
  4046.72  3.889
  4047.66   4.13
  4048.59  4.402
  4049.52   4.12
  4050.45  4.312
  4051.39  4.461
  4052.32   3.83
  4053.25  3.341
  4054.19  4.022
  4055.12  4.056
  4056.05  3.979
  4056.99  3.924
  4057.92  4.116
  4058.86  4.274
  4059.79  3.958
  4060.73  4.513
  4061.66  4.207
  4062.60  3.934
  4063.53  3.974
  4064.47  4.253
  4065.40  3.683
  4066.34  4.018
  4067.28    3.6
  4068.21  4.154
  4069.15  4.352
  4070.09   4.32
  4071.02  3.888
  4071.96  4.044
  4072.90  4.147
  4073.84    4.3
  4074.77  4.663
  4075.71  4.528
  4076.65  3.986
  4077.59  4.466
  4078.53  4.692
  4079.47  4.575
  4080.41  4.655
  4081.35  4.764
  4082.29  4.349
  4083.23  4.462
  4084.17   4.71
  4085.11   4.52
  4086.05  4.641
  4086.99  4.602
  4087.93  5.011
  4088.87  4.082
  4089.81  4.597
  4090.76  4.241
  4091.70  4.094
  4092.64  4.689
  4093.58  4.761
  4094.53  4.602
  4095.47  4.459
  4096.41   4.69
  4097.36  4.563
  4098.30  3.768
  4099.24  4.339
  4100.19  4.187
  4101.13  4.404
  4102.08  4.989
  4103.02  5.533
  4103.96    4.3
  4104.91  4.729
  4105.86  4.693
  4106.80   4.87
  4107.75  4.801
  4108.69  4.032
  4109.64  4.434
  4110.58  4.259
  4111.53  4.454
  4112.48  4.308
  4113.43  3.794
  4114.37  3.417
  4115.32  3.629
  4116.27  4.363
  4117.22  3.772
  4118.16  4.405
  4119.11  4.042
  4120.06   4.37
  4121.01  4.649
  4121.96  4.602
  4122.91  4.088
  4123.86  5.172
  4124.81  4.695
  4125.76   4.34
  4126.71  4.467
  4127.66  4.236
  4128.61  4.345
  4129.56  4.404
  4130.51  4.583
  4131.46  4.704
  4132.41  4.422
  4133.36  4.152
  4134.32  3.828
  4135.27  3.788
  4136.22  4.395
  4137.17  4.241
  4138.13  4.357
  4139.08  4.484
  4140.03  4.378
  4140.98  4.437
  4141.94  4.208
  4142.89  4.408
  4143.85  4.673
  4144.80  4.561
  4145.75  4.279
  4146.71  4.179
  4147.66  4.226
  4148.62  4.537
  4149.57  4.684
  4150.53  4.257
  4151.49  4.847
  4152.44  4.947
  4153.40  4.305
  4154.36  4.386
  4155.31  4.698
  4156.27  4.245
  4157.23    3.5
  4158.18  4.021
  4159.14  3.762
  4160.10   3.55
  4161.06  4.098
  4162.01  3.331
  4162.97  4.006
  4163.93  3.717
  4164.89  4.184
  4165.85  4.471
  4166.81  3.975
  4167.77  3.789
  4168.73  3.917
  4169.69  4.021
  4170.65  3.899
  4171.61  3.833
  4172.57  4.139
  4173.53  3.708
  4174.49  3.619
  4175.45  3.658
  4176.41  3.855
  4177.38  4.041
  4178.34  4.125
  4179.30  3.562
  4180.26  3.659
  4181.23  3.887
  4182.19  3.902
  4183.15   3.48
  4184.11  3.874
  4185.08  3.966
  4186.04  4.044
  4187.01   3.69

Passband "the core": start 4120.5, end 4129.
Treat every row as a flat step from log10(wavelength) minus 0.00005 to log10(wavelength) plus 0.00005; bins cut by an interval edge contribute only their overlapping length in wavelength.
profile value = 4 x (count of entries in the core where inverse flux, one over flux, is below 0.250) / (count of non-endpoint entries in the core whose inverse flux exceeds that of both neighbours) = 12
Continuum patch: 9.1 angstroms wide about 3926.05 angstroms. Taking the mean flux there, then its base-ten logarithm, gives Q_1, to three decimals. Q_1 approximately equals 0.573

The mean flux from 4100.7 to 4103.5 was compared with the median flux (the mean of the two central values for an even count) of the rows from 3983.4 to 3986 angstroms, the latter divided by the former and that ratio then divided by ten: 0.093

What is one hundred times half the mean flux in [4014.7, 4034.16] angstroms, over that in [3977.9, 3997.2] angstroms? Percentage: 49.2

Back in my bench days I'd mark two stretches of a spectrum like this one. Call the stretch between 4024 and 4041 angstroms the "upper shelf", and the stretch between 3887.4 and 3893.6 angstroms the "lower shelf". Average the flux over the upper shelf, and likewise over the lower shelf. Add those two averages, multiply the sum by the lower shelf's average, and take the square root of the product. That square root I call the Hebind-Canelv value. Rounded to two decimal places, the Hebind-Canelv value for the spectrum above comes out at 6.44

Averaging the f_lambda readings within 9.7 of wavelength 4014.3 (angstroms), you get 4.31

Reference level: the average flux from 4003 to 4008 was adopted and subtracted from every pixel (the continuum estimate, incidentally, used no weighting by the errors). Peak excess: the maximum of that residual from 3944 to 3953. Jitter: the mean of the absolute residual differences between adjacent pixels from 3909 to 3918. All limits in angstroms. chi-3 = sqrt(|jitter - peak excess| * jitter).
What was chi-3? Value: 0.29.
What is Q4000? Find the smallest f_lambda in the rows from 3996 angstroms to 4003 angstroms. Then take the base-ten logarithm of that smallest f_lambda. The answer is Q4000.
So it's 0.57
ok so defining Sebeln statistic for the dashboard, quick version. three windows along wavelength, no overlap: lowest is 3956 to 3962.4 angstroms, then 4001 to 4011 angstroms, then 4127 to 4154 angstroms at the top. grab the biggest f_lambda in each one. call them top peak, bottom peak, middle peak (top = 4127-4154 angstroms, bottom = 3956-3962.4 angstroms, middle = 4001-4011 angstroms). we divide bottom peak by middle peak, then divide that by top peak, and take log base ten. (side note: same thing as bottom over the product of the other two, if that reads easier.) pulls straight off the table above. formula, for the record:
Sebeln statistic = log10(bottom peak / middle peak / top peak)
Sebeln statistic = -0.74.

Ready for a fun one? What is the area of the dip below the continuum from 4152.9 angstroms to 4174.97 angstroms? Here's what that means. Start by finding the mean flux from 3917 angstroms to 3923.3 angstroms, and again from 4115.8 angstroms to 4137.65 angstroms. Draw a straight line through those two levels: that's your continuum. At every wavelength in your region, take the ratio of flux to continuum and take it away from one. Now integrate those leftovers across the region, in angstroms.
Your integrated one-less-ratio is 2.0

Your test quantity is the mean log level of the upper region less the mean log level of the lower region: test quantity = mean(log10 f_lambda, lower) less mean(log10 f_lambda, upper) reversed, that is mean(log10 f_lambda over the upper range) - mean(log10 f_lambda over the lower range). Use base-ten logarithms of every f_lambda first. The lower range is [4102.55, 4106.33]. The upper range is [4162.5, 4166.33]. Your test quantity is -0.07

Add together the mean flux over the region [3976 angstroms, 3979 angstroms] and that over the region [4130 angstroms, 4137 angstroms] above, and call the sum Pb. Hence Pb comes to 8.6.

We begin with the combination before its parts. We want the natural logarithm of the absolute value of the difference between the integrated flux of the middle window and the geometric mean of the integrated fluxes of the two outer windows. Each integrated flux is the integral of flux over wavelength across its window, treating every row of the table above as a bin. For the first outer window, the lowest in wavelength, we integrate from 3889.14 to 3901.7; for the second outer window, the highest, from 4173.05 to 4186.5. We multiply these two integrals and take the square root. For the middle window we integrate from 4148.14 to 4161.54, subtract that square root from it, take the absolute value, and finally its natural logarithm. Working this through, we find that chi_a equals 1.3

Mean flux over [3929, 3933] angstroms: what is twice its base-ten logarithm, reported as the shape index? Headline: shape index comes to 1.21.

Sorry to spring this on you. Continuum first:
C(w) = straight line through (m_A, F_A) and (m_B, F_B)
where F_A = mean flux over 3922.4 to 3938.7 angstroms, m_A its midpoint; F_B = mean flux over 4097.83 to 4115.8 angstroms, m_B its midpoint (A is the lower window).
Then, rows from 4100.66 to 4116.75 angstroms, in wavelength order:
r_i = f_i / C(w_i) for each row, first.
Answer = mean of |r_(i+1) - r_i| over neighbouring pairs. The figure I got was 0.094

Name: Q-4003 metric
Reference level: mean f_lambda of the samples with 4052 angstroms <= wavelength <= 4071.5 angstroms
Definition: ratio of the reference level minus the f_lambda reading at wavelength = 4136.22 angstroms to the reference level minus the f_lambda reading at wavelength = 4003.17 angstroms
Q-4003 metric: 1.1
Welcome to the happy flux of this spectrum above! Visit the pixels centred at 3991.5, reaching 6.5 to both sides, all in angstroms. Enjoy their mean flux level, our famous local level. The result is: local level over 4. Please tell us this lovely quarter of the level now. 1.04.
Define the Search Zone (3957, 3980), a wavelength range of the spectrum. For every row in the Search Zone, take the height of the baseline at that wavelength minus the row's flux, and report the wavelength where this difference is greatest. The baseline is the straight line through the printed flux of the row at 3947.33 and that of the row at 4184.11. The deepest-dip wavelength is 3960.99 angstroms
